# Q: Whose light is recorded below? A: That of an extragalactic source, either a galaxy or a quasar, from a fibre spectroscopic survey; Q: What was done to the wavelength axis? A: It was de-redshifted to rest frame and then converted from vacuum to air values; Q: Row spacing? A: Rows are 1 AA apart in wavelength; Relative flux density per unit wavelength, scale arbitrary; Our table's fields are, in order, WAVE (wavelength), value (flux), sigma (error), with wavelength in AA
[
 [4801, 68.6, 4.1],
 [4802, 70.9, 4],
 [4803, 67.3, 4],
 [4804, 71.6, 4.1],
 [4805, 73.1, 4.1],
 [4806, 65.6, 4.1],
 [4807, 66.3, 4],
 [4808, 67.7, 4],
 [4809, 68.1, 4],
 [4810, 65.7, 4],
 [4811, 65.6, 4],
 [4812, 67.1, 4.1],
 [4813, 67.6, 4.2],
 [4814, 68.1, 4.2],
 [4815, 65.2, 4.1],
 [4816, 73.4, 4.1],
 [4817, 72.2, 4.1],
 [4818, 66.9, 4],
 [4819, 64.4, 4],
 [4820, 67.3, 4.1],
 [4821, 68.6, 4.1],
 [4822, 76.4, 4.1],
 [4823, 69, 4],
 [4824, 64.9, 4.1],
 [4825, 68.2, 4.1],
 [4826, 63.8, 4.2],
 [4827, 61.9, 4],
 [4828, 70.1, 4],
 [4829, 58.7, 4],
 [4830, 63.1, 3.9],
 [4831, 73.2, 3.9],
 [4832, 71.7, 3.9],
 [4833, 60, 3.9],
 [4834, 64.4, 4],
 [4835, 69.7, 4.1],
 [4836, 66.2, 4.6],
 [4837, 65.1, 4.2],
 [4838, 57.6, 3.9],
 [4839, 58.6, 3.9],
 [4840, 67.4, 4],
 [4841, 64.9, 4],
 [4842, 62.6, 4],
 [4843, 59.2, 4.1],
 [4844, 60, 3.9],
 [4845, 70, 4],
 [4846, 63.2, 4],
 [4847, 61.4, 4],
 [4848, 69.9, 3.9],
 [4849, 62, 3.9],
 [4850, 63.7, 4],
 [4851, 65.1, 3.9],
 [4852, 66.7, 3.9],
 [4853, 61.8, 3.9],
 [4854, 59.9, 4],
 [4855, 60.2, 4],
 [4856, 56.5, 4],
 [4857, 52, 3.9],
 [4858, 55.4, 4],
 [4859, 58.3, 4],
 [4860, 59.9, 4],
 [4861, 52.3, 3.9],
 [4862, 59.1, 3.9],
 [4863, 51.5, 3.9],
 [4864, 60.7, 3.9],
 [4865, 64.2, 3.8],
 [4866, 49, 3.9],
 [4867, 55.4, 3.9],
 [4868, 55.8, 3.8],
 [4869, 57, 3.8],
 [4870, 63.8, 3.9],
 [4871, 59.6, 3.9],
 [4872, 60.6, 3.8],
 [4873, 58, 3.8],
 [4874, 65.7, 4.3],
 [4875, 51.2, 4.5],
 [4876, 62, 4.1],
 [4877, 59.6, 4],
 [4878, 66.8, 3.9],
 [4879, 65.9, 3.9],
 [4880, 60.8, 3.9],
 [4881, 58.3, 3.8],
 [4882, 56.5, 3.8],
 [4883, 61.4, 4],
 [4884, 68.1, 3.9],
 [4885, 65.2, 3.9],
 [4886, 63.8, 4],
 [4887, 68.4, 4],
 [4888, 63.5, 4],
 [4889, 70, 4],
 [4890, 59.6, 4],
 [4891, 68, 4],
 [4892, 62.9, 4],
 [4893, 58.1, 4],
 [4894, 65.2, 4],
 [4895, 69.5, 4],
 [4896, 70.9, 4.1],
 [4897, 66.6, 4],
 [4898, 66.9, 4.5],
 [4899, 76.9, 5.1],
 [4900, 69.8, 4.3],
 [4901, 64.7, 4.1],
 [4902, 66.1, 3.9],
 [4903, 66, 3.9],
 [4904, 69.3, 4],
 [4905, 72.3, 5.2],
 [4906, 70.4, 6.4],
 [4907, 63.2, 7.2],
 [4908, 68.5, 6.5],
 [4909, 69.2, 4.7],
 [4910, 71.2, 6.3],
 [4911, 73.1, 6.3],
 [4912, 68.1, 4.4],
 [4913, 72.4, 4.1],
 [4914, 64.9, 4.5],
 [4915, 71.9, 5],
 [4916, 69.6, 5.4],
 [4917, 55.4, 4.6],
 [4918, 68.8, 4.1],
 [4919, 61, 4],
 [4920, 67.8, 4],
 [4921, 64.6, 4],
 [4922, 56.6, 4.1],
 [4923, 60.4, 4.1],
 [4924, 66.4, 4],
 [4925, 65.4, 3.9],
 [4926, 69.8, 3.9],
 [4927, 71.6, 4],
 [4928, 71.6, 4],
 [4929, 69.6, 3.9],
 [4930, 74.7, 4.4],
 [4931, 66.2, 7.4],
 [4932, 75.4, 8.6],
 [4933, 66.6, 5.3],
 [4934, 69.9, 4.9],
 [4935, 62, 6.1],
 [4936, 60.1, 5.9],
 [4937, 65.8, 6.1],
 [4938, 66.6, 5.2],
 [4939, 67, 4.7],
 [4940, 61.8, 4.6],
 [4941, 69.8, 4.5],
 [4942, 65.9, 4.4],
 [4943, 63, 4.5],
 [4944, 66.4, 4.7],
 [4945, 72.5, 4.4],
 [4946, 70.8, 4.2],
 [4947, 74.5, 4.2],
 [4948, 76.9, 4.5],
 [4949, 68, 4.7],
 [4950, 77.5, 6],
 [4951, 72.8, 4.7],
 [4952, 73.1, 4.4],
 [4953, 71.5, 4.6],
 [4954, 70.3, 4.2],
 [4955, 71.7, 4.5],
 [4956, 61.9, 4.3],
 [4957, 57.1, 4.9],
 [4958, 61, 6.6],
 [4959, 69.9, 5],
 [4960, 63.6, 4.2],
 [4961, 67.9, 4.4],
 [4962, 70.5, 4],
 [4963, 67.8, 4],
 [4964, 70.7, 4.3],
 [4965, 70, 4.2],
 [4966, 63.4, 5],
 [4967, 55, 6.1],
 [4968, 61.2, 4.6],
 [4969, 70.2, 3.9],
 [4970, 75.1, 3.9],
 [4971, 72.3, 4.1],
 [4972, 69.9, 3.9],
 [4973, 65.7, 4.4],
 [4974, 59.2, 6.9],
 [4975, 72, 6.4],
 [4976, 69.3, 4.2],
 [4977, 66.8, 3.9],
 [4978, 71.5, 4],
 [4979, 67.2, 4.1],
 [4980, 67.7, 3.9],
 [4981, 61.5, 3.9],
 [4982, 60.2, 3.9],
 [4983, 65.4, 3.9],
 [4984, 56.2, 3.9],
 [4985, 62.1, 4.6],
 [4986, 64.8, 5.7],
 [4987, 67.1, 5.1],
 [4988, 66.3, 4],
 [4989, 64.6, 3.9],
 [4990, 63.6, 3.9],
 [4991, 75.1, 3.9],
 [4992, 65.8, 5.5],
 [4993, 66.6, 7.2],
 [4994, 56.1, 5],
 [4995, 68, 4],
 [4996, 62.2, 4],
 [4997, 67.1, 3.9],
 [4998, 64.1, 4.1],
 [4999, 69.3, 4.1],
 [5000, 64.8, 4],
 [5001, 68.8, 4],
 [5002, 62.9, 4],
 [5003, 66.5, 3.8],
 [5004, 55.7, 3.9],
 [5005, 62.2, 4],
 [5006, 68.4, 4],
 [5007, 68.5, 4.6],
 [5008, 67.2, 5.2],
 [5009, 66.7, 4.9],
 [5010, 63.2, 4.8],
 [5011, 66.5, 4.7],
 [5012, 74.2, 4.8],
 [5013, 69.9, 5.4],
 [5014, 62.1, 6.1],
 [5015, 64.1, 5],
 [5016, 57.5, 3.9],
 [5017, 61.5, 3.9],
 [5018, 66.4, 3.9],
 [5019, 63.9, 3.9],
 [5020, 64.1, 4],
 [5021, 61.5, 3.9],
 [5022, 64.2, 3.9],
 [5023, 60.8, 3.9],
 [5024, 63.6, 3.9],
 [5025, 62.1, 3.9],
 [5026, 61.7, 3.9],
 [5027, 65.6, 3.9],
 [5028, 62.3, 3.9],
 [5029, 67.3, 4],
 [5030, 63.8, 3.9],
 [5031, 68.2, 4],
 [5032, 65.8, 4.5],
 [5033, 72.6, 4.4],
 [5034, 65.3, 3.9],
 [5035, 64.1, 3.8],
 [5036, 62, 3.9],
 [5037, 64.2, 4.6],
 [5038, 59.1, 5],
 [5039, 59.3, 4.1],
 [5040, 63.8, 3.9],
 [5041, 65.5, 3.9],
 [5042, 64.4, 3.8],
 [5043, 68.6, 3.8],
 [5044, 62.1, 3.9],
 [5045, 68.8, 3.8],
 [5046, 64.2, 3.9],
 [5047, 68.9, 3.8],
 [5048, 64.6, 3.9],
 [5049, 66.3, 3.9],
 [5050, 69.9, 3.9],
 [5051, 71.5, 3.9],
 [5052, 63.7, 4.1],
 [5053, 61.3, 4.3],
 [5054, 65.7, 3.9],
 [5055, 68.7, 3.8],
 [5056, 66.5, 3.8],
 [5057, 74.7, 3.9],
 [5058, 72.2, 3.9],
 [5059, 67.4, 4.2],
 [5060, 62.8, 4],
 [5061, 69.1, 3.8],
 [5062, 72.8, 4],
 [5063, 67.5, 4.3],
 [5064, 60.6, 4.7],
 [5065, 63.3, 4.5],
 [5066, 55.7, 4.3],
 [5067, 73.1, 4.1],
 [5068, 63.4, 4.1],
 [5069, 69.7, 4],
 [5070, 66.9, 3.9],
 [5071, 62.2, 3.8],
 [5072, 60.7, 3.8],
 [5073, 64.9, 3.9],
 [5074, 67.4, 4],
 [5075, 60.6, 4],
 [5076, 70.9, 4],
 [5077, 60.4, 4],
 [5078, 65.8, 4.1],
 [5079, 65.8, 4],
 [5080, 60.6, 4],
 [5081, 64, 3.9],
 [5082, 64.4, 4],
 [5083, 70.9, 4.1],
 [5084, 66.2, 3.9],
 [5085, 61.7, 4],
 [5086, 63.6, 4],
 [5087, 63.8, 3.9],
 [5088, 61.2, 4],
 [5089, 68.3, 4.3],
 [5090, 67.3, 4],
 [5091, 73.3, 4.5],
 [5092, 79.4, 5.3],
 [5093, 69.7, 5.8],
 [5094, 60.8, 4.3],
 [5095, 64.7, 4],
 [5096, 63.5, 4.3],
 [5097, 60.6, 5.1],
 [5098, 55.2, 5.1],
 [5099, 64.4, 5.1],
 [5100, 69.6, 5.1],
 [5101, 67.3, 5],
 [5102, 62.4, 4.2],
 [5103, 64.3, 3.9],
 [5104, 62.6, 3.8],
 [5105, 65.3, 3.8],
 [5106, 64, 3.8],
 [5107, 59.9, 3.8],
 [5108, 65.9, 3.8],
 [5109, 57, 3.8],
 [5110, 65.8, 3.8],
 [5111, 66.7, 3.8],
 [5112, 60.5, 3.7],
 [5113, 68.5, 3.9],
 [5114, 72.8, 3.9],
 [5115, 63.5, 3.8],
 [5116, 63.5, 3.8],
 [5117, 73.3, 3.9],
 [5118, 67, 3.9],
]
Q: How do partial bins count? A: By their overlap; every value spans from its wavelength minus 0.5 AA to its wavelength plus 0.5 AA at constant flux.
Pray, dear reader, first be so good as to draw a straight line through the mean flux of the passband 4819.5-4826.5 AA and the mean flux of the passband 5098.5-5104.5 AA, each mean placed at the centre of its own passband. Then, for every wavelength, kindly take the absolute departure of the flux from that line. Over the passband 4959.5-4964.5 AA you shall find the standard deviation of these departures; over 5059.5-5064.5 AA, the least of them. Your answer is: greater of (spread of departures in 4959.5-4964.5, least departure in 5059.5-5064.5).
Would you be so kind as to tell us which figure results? 2.0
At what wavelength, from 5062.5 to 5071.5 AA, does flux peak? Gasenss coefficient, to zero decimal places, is 5067 AA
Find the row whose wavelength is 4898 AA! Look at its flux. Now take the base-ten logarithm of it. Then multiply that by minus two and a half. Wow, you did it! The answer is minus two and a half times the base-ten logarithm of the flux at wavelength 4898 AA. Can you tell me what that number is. -4.56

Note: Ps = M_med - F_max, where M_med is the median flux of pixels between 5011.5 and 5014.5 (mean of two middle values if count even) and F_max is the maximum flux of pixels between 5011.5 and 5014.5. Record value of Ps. -4.3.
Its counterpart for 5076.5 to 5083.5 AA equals -6.5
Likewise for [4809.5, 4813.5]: -1.2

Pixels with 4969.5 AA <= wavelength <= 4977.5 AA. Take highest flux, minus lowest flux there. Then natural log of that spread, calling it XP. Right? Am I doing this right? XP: 2.77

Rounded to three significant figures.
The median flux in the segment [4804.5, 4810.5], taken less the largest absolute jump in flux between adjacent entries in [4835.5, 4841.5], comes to 58.2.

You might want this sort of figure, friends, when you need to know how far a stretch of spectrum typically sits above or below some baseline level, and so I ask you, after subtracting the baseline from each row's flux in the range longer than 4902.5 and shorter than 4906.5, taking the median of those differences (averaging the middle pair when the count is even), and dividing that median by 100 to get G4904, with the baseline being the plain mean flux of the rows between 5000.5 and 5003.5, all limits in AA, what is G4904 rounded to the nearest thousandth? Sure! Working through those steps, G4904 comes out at 0.038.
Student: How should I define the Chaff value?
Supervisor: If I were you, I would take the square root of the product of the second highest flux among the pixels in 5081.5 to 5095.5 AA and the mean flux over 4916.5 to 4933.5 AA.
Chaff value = 69.9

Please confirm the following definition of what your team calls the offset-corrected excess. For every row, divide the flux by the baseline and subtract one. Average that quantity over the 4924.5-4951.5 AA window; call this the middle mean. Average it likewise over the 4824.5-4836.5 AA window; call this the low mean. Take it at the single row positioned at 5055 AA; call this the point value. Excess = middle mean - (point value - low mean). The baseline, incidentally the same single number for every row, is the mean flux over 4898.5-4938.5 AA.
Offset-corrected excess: -0.021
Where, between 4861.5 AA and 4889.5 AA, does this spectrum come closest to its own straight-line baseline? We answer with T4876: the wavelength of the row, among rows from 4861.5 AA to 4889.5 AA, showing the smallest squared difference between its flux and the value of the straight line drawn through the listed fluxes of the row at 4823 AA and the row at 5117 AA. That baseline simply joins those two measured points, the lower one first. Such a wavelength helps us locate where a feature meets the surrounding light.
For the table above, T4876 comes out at 4889 AA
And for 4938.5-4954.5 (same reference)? 4946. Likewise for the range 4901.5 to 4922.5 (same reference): 4906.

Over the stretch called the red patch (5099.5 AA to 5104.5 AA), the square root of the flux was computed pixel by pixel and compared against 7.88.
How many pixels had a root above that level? 5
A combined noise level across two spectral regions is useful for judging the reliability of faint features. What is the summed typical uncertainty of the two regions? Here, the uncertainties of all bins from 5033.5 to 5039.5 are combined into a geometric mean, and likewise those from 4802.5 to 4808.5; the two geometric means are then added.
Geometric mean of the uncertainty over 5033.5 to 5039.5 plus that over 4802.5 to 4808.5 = 8.24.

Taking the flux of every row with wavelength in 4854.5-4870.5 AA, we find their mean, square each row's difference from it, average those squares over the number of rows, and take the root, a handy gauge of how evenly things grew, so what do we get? 4.22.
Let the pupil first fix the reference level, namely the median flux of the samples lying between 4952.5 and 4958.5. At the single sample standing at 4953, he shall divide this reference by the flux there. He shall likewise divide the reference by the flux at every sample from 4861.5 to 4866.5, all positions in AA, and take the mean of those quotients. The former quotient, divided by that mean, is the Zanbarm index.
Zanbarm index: 0.79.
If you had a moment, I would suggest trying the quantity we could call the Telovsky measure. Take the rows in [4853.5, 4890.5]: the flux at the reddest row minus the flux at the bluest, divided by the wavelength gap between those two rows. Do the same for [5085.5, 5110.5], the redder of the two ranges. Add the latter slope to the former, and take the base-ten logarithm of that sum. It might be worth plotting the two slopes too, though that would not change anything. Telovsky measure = -1.1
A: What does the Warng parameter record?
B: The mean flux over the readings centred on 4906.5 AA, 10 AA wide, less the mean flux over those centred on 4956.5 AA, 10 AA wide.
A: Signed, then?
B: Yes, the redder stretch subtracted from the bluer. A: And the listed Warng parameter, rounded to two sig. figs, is 2.1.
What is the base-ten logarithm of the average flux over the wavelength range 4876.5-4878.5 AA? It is 1.80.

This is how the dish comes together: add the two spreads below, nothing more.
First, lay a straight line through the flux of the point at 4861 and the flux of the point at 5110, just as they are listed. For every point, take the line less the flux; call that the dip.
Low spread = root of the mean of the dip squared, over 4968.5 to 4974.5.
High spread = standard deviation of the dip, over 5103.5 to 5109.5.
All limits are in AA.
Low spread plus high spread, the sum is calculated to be 15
